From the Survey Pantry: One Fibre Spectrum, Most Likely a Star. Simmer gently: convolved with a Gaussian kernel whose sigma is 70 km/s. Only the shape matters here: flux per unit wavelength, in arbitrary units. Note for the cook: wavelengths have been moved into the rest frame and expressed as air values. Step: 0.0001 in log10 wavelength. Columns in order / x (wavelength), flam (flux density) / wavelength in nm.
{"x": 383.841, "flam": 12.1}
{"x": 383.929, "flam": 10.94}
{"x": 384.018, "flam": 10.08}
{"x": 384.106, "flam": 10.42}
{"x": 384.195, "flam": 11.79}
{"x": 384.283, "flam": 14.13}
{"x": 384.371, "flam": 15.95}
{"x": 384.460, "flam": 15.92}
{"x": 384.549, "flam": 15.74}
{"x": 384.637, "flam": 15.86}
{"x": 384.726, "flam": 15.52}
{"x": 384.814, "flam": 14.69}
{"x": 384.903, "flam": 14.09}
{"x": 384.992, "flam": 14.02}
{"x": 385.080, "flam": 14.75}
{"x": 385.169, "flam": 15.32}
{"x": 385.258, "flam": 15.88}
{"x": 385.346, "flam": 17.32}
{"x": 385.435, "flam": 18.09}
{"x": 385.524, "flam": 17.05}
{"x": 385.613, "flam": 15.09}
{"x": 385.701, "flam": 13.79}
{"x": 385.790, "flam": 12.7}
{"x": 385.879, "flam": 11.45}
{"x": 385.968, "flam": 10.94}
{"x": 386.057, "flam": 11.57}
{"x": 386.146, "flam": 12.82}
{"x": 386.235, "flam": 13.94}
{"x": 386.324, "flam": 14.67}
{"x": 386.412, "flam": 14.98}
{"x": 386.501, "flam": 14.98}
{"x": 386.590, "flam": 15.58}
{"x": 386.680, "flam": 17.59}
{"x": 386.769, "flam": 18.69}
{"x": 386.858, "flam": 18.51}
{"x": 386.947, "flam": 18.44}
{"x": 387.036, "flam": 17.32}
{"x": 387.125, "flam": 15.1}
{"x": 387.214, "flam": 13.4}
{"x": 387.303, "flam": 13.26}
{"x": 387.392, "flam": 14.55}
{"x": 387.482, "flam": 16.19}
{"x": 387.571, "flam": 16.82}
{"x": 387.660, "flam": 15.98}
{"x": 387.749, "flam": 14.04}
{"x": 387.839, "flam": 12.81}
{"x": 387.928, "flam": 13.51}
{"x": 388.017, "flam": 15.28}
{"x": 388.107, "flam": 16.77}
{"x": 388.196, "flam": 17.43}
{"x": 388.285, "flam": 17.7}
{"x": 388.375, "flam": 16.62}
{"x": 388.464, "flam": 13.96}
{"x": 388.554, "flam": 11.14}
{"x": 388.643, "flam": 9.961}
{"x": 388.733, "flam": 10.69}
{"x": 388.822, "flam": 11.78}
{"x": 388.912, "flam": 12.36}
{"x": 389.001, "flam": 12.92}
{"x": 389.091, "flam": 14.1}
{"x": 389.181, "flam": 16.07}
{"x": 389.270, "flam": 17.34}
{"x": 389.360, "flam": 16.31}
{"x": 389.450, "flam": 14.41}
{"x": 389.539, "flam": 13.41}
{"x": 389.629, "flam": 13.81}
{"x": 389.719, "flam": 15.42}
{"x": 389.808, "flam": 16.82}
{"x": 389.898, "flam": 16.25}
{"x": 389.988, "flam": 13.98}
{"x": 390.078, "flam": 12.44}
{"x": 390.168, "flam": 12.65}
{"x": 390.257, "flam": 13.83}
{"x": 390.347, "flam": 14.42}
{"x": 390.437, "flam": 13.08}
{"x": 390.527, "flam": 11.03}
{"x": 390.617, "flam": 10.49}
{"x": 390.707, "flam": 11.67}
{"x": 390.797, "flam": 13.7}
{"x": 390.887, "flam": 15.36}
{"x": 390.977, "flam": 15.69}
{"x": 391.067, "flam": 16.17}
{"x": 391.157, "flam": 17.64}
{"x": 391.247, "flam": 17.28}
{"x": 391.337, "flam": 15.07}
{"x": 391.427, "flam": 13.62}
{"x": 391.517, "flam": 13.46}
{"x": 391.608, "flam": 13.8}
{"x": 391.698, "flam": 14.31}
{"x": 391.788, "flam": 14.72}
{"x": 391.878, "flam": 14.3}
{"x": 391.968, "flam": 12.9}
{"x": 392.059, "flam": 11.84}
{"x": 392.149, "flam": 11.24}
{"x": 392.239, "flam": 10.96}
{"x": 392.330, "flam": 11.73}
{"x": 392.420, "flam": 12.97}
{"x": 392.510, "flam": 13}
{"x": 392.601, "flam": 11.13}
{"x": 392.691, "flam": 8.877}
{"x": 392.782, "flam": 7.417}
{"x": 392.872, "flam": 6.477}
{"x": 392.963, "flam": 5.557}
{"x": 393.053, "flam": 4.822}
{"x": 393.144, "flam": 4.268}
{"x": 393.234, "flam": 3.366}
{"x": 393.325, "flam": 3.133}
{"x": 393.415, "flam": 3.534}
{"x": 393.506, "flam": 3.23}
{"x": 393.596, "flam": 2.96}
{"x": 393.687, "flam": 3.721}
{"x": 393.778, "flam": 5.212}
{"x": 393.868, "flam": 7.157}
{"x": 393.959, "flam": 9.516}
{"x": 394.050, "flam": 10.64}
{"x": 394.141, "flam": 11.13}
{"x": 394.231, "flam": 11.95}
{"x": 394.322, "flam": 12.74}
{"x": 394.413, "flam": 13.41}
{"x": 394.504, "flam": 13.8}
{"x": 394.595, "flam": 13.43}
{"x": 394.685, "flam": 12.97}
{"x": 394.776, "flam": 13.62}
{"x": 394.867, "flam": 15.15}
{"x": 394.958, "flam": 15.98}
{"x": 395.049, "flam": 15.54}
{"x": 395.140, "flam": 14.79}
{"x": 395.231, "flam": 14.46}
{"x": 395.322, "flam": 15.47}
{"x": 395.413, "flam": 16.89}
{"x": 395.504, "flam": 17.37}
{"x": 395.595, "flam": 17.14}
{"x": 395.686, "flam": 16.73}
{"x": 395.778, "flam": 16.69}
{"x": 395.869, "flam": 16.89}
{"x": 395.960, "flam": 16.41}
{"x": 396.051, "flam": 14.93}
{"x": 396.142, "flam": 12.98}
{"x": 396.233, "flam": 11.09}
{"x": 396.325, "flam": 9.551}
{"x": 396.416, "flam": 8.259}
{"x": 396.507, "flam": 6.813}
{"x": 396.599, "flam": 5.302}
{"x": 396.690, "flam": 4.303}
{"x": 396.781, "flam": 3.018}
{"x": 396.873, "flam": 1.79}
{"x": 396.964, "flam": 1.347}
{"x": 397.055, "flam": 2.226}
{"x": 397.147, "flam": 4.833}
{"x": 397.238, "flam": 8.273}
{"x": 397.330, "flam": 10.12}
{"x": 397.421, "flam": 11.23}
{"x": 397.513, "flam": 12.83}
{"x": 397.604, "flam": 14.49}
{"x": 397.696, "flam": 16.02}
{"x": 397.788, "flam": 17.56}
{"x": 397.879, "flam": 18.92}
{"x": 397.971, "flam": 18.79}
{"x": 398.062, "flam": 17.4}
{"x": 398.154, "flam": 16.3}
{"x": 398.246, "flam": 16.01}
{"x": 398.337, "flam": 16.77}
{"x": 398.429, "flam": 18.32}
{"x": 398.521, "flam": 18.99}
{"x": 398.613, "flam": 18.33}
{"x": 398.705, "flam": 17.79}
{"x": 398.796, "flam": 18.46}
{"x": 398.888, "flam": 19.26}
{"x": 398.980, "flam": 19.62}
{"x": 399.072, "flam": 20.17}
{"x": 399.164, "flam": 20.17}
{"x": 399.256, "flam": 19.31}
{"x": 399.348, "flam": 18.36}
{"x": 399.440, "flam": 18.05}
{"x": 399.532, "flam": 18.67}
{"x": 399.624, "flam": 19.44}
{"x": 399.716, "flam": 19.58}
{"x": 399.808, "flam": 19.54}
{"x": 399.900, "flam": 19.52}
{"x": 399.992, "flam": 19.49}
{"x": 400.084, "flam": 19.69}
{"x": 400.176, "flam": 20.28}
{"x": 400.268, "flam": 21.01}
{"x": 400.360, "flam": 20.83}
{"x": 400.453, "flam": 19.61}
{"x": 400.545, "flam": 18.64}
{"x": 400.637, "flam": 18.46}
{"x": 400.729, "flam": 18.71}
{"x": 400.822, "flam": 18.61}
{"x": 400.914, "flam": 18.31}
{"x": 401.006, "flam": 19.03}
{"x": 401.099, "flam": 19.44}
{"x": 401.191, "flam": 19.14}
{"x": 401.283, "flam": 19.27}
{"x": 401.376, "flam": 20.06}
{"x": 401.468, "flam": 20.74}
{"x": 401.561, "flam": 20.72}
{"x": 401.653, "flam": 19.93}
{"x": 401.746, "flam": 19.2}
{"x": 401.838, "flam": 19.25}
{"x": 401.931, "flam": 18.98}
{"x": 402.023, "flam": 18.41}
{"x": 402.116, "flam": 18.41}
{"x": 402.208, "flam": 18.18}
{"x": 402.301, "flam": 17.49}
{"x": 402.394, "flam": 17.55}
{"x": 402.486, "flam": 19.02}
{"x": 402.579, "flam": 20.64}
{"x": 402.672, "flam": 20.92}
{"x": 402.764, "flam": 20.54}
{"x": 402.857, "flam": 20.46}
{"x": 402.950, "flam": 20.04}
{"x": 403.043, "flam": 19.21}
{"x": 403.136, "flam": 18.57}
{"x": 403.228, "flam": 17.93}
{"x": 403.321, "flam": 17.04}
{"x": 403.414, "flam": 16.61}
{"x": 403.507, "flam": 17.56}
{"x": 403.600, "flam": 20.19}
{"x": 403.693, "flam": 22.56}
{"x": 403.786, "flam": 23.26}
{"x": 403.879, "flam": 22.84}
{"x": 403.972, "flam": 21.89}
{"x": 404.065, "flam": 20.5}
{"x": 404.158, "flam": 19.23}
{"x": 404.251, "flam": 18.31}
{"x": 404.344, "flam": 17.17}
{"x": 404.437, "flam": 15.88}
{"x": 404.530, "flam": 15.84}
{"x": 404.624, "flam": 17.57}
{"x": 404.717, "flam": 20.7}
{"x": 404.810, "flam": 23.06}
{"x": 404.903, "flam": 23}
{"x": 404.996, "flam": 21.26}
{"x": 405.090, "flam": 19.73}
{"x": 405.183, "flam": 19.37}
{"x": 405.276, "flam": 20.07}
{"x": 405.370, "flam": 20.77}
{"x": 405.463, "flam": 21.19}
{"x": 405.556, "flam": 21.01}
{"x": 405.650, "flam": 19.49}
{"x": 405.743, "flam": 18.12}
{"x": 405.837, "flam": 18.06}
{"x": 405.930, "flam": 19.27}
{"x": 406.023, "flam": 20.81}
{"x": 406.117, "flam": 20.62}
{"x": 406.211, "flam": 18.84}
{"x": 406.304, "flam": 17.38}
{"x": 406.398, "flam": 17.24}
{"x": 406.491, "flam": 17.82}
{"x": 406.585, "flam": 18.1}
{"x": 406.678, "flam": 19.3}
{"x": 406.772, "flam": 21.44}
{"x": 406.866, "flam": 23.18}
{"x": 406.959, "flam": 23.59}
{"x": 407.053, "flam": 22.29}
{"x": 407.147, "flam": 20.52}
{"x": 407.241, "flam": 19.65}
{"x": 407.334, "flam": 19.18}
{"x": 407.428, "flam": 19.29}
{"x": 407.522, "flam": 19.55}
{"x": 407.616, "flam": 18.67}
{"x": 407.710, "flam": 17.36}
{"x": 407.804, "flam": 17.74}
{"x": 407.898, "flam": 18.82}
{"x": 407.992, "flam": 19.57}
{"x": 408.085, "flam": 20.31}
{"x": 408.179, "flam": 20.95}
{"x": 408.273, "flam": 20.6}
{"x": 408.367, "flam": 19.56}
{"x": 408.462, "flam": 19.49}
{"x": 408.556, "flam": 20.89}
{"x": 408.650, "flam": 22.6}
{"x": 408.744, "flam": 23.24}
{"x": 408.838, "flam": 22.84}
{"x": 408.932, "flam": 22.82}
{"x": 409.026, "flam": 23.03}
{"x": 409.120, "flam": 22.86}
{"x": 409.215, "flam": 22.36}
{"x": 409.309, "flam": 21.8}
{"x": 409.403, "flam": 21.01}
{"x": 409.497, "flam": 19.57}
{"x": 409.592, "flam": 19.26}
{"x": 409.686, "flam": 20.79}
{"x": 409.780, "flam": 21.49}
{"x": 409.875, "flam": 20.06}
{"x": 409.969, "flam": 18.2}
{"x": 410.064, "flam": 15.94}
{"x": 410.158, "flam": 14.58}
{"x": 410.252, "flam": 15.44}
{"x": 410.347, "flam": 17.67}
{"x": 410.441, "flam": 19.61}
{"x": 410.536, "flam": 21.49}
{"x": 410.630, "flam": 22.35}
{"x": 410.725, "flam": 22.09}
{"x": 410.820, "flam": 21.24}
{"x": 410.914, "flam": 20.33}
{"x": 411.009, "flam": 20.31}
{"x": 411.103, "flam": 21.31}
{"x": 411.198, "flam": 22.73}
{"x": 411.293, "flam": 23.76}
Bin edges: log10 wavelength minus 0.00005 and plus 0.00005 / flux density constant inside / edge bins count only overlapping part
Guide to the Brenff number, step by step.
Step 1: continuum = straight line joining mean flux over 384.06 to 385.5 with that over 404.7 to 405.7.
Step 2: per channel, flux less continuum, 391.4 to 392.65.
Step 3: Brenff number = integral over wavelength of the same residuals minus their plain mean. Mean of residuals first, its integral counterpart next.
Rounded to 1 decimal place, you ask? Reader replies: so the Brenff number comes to -1.1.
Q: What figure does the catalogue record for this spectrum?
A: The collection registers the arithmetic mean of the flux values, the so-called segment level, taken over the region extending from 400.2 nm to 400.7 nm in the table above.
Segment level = 19.7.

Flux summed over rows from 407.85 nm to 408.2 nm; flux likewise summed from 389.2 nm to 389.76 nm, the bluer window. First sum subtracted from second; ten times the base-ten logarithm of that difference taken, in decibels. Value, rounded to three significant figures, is 10.4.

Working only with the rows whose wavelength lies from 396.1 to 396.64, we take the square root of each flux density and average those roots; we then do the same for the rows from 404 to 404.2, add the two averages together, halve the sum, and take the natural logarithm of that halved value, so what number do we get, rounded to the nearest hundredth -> 1.31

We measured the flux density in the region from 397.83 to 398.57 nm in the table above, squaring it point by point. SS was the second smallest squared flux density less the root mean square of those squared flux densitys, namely -51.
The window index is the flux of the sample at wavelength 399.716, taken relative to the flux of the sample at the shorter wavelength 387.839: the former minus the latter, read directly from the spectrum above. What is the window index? 6.8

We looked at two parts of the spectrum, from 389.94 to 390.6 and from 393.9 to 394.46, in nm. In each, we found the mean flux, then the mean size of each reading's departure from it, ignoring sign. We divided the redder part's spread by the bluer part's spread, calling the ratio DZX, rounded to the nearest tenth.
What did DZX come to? 1.3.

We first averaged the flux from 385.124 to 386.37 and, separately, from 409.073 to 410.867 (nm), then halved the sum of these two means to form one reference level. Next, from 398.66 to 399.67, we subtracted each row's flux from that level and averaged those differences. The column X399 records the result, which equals -2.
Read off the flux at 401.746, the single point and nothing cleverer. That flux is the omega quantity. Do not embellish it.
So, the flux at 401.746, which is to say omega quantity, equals 19.2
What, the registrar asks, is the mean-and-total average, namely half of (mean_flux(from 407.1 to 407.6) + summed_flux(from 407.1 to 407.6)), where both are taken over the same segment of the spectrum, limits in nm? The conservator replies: 59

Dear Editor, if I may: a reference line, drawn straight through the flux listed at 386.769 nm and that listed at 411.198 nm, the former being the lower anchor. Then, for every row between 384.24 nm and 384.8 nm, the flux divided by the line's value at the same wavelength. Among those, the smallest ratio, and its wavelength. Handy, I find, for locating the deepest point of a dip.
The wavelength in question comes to 384.283 nm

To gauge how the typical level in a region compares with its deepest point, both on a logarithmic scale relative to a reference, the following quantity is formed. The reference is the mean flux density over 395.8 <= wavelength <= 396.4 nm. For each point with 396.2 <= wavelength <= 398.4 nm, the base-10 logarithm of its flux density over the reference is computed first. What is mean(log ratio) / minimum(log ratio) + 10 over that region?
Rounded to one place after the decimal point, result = 10.2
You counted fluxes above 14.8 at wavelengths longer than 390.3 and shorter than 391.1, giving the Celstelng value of 3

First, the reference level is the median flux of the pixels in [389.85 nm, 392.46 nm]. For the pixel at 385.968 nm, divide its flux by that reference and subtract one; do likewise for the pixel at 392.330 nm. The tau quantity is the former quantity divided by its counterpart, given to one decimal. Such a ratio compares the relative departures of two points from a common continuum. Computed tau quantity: 1.4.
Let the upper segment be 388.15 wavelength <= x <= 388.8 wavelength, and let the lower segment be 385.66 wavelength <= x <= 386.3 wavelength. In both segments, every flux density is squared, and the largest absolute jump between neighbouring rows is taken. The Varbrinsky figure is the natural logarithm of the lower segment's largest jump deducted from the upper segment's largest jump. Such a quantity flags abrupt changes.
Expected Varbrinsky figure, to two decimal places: 3.93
